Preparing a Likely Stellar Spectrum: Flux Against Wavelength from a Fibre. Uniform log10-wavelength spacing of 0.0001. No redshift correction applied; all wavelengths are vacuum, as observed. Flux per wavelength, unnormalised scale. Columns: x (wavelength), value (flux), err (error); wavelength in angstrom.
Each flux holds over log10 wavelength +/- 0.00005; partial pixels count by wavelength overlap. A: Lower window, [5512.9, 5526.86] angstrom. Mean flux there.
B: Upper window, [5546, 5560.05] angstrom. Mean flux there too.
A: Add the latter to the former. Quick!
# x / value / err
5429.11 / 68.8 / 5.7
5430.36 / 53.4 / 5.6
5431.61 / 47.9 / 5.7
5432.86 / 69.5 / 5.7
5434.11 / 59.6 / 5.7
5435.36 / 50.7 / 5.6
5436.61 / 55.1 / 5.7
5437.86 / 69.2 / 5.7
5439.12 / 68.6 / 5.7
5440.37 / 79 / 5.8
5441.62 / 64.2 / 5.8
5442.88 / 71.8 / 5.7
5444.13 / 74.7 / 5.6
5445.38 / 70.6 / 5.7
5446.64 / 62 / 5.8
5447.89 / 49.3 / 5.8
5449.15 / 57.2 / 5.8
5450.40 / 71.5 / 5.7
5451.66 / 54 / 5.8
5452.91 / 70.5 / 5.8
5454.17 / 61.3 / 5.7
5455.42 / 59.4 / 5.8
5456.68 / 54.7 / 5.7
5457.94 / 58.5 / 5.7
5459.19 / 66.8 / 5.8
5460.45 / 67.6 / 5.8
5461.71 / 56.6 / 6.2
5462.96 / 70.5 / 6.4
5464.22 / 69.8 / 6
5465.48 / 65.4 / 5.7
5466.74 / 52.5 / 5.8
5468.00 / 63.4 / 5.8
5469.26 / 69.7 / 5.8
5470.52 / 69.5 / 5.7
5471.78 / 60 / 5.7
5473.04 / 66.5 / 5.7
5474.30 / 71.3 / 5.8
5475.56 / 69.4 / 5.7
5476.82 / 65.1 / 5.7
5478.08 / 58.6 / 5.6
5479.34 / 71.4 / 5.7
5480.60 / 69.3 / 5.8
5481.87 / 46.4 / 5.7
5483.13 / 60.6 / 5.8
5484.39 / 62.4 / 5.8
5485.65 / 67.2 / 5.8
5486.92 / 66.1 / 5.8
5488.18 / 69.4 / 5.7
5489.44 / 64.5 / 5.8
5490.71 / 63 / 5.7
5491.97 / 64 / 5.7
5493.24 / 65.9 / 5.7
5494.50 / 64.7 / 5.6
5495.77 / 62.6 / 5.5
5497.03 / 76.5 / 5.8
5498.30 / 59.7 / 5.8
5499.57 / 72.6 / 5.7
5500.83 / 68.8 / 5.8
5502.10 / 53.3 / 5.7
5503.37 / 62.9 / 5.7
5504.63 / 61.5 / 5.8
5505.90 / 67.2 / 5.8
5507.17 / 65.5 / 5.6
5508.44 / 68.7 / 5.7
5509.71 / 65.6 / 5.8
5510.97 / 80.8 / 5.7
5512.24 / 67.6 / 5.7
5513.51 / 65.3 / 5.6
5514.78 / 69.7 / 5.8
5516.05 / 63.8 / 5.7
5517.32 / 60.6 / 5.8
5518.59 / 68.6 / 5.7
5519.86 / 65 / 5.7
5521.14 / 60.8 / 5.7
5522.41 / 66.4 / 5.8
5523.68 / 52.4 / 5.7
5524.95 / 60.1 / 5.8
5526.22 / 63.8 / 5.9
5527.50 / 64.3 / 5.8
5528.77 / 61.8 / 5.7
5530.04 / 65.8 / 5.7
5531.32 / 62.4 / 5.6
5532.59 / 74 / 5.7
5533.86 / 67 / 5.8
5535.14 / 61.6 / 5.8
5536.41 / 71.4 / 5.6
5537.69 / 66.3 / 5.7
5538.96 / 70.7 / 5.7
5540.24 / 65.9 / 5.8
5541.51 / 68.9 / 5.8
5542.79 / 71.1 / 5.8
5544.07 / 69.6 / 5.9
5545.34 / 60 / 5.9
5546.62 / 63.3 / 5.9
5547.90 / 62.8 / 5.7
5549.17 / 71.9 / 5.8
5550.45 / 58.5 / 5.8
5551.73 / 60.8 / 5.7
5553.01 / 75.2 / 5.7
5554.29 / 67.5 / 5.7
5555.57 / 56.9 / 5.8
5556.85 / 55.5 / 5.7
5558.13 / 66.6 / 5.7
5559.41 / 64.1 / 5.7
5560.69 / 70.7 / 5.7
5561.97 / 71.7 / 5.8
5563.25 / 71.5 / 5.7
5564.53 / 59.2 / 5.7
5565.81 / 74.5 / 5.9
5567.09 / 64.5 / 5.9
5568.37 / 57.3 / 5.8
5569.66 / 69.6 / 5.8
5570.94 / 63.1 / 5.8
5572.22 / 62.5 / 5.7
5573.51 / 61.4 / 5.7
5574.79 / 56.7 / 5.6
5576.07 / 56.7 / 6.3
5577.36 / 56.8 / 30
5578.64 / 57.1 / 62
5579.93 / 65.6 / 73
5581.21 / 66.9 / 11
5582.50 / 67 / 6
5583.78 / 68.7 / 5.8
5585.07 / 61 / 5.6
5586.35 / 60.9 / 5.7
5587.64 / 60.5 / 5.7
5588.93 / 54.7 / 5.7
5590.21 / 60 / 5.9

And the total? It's 127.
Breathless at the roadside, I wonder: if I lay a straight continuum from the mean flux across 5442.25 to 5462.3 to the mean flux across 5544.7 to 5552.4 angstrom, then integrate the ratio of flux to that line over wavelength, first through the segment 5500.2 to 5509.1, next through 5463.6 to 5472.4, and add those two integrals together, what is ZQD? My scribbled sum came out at 18.0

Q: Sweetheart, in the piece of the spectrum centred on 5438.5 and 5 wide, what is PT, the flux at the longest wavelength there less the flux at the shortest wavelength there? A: 24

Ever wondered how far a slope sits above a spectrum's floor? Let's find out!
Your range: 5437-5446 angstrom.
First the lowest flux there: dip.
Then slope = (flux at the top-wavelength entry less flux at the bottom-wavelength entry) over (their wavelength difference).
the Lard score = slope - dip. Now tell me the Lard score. -64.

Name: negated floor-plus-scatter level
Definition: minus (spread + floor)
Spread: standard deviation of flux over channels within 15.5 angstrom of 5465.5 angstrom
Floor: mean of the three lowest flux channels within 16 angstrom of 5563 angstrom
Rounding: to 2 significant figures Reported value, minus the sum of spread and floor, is -62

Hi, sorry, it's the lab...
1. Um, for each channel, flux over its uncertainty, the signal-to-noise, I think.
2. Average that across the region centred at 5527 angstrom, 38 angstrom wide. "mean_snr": 11.5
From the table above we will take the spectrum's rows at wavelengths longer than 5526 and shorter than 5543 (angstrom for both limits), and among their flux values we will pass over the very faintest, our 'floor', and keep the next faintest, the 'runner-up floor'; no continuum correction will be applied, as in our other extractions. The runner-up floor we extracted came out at 61.8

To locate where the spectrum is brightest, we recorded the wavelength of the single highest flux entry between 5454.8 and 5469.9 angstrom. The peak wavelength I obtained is 5462.96 angstrom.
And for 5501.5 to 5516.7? 5510.97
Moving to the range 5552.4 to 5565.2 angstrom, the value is 5553.01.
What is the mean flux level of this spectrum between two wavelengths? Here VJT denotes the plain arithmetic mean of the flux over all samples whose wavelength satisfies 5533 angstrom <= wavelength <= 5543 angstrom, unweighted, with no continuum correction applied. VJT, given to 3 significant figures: 67.9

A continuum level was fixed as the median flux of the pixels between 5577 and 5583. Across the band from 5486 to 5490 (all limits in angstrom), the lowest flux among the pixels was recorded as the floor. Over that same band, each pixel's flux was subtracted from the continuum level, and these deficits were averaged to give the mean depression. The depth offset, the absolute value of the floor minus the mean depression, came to 66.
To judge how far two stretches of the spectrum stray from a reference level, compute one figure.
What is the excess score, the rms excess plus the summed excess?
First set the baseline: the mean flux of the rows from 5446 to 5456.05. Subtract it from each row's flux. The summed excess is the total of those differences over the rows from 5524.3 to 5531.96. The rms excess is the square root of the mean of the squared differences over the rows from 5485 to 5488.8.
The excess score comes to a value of 21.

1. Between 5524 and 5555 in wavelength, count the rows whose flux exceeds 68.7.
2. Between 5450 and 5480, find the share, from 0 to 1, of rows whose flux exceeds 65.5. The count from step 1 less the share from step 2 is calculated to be 7.5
